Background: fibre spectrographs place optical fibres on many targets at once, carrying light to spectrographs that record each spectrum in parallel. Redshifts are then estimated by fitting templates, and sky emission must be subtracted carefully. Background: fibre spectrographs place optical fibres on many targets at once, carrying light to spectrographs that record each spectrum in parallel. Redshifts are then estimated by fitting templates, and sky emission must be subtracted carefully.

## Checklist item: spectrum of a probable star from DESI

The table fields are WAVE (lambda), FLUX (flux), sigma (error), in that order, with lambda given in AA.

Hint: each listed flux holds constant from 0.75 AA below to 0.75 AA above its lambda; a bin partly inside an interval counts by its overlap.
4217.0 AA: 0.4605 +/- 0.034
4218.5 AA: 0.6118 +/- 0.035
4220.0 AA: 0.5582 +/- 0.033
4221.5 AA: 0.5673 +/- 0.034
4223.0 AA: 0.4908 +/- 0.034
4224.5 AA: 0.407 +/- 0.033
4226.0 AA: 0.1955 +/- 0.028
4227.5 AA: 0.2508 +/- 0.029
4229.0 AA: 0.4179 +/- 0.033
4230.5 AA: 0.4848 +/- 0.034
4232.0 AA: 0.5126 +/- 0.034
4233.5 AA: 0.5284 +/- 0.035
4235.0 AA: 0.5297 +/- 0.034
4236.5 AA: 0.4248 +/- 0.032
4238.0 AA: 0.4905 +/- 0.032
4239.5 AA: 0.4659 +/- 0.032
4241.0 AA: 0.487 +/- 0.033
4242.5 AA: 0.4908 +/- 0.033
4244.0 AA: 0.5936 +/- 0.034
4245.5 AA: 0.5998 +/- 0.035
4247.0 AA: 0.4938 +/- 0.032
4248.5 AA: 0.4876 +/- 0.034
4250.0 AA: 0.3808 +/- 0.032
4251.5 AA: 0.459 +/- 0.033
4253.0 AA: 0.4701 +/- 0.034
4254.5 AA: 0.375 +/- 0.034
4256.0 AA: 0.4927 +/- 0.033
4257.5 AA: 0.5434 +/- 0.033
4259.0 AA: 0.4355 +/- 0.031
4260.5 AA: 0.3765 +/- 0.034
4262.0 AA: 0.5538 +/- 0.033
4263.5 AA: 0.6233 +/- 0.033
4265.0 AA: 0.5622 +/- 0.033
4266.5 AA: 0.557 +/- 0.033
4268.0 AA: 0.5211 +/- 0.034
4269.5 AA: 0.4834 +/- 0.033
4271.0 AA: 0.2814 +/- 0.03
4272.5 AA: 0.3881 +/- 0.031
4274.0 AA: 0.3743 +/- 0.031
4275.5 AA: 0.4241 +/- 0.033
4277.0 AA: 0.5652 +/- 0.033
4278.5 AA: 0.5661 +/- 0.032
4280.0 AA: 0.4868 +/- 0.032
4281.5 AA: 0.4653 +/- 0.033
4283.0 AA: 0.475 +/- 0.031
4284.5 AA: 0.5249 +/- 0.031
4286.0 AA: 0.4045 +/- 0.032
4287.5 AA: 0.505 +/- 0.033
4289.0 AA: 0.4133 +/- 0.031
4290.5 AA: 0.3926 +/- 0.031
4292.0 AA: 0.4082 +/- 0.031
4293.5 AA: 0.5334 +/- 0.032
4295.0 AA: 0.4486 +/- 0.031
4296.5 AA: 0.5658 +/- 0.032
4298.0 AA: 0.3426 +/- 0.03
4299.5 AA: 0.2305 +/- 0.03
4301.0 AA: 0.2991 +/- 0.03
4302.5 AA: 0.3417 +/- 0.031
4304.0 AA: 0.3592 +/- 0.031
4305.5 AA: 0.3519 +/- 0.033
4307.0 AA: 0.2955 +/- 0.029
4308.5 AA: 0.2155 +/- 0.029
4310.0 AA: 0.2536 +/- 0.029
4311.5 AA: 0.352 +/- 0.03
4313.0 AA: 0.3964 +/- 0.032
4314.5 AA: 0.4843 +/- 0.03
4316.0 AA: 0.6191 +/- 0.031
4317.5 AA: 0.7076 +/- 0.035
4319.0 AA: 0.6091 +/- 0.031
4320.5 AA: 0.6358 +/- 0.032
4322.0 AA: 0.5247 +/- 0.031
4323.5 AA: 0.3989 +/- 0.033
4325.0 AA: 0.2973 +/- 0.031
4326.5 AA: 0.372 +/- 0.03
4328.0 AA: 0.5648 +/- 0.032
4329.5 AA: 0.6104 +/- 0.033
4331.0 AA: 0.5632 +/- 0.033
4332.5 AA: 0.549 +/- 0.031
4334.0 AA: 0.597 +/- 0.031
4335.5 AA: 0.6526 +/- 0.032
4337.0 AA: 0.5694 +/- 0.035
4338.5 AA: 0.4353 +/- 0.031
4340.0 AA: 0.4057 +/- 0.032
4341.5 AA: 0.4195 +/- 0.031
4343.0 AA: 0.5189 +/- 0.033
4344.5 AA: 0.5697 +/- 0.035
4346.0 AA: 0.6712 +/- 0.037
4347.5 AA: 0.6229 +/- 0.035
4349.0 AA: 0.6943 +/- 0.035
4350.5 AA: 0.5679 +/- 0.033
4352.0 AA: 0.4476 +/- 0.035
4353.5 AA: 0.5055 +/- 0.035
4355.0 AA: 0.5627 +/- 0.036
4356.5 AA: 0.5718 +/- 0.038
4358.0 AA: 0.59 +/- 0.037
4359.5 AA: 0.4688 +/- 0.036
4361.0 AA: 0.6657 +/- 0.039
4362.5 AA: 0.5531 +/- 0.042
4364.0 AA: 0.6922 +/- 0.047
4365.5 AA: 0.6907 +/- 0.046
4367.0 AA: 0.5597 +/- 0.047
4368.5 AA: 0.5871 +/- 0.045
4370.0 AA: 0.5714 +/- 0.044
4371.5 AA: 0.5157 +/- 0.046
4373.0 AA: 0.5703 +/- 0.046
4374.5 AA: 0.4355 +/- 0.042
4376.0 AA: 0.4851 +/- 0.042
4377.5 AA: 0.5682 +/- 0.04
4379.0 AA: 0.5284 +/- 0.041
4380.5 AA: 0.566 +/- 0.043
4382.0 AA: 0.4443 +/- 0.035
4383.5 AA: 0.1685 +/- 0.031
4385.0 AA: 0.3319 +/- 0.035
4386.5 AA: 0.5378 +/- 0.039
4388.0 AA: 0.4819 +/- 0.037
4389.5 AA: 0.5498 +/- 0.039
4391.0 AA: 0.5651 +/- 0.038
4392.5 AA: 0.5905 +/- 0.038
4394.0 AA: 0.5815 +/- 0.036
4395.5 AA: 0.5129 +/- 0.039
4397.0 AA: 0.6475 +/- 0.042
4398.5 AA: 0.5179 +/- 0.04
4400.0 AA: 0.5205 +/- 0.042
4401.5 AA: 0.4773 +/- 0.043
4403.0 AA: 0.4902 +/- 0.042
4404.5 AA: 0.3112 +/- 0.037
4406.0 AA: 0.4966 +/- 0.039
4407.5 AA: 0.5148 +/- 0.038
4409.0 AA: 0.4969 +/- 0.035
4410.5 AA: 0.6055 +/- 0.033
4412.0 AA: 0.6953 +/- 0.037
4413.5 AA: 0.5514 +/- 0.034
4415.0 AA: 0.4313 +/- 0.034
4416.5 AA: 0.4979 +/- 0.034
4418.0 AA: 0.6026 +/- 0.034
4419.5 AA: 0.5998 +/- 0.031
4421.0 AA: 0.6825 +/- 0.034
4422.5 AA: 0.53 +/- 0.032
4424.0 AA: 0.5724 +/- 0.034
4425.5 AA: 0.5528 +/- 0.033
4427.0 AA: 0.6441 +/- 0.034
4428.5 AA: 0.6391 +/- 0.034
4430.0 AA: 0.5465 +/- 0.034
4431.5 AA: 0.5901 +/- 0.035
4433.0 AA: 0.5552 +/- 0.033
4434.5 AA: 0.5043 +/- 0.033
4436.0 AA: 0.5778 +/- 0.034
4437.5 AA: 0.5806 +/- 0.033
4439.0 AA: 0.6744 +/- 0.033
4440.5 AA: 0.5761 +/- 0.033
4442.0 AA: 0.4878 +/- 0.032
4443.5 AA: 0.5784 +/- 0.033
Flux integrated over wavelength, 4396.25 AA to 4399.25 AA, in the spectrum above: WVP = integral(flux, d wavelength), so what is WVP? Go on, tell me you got 1.7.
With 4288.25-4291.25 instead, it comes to 1.2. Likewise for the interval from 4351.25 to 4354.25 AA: 1.4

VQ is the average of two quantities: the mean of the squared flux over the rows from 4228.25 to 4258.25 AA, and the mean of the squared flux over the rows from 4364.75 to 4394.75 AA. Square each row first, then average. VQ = 0.26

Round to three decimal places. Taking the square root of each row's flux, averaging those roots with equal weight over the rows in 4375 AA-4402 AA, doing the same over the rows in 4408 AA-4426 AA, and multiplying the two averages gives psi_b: 0.530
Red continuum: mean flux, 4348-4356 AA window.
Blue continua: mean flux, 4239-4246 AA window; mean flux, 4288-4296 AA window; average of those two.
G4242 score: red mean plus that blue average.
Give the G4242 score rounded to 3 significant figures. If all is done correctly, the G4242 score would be 1.04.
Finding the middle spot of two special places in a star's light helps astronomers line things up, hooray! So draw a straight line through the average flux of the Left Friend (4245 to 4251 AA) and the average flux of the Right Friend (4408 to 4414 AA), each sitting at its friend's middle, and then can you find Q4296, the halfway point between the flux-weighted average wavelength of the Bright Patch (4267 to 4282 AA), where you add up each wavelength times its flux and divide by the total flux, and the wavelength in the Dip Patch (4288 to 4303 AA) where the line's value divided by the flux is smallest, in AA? 4285.8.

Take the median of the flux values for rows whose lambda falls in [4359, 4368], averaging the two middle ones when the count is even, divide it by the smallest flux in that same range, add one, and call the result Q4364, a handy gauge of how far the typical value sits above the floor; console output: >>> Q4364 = 2.31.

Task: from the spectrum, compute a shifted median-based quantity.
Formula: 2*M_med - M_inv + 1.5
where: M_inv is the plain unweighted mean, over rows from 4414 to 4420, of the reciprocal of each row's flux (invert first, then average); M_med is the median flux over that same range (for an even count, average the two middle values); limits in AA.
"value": 0.68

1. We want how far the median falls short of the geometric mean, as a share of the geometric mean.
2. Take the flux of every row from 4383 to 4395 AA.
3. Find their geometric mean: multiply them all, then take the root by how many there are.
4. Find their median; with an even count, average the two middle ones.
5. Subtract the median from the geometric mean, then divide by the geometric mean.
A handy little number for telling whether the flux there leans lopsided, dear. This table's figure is -0.221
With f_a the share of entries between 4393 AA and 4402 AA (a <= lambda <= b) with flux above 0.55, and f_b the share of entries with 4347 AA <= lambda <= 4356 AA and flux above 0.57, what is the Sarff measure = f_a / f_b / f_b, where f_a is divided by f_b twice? 3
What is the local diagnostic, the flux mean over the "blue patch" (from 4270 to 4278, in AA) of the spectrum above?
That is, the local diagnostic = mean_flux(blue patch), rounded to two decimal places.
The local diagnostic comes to 0.41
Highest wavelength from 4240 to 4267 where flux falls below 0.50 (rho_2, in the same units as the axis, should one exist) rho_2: 4260.5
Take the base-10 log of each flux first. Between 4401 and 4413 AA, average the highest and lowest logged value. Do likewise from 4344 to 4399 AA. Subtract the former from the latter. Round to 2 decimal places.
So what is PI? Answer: -0.13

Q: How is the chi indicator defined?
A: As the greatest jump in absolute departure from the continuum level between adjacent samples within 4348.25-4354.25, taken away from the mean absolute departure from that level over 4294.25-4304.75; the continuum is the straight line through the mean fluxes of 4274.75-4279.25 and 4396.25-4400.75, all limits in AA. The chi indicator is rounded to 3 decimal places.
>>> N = 0.041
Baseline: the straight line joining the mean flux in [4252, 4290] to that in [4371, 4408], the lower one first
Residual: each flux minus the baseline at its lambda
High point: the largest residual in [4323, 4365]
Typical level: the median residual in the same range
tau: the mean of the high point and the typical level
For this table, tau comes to 0.142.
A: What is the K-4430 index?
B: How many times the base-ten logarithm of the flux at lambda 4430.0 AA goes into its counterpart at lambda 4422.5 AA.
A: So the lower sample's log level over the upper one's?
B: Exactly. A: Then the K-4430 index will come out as 1.05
